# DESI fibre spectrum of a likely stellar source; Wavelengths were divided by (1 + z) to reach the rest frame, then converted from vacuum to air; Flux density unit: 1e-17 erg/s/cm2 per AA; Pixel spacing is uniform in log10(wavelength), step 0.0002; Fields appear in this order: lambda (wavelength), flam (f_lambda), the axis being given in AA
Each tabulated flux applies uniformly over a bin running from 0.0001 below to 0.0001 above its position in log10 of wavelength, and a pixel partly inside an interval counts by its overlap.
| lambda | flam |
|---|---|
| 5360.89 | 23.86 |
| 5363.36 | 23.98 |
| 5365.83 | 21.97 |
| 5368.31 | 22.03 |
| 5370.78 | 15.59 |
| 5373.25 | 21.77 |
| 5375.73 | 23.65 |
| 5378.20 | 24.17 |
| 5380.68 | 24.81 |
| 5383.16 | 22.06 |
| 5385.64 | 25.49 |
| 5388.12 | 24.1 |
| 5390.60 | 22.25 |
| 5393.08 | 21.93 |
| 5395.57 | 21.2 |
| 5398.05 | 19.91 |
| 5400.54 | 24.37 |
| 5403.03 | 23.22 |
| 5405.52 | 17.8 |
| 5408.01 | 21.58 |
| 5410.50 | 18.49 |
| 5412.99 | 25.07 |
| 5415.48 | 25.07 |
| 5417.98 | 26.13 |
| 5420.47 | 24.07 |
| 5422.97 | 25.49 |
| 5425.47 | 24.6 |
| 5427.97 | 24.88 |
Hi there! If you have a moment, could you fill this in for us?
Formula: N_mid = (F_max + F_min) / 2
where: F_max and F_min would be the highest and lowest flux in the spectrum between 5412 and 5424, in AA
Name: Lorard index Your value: 25.1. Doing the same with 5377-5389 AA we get 23.8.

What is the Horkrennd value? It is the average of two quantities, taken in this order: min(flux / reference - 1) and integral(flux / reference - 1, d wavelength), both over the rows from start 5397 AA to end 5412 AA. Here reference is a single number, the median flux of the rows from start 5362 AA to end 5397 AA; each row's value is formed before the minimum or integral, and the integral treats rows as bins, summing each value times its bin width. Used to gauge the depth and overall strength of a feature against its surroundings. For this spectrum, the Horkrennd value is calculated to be -0.5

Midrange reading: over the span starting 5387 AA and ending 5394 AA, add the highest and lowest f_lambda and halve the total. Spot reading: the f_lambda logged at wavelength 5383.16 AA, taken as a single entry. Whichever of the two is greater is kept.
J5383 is 23.0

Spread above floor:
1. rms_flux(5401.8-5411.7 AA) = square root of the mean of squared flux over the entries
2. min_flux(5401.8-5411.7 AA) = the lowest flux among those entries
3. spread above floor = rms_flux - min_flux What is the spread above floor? 2.6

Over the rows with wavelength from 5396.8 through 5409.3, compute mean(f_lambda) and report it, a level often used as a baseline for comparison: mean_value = 21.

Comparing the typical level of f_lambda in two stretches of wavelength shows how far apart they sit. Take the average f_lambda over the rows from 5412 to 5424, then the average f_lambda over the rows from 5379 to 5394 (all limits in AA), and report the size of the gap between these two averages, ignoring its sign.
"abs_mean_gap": 1.7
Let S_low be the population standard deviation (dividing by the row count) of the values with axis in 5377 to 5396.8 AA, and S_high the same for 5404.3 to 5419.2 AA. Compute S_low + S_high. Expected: 4.8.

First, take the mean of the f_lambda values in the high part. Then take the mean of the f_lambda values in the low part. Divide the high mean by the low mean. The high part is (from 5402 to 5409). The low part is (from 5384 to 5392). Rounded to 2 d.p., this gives 0.87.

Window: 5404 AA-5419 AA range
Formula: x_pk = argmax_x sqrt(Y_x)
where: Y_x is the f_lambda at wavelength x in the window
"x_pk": 5417.98 AA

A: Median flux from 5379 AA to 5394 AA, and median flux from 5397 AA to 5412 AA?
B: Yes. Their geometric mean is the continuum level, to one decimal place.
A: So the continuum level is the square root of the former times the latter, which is 21.9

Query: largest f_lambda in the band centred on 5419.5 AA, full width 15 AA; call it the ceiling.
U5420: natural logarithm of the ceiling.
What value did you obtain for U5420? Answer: 3.26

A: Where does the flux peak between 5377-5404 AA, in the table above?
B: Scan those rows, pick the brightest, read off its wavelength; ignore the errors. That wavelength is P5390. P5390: 5385.64 AA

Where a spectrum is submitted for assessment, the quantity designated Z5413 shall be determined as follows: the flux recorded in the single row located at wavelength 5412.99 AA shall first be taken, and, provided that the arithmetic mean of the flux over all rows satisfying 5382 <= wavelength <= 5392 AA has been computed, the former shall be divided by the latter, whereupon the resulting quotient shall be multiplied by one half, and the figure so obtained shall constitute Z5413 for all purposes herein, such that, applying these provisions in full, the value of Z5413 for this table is 0.534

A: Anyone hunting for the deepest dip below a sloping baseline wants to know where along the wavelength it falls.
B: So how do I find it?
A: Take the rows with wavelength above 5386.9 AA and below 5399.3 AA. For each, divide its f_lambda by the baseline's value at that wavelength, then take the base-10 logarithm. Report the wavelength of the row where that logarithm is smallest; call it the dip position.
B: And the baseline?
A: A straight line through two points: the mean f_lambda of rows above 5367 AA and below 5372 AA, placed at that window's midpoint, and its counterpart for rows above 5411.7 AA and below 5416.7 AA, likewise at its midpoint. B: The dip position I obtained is 5398.05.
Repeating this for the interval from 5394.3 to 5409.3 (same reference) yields 5405.52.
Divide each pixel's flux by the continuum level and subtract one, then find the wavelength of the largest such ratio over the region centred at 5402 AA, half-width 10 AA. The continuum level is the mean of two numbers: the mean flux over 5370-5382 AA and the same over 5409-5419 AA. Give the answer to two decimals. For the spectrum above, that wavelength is 5400.54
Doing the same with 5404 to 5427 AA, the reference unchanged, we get 5417.98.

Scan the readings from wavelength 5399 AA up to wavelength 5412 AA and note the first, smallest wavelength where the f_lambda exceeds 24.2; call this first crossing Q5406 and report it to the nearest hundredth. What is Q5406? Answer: 5400.54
